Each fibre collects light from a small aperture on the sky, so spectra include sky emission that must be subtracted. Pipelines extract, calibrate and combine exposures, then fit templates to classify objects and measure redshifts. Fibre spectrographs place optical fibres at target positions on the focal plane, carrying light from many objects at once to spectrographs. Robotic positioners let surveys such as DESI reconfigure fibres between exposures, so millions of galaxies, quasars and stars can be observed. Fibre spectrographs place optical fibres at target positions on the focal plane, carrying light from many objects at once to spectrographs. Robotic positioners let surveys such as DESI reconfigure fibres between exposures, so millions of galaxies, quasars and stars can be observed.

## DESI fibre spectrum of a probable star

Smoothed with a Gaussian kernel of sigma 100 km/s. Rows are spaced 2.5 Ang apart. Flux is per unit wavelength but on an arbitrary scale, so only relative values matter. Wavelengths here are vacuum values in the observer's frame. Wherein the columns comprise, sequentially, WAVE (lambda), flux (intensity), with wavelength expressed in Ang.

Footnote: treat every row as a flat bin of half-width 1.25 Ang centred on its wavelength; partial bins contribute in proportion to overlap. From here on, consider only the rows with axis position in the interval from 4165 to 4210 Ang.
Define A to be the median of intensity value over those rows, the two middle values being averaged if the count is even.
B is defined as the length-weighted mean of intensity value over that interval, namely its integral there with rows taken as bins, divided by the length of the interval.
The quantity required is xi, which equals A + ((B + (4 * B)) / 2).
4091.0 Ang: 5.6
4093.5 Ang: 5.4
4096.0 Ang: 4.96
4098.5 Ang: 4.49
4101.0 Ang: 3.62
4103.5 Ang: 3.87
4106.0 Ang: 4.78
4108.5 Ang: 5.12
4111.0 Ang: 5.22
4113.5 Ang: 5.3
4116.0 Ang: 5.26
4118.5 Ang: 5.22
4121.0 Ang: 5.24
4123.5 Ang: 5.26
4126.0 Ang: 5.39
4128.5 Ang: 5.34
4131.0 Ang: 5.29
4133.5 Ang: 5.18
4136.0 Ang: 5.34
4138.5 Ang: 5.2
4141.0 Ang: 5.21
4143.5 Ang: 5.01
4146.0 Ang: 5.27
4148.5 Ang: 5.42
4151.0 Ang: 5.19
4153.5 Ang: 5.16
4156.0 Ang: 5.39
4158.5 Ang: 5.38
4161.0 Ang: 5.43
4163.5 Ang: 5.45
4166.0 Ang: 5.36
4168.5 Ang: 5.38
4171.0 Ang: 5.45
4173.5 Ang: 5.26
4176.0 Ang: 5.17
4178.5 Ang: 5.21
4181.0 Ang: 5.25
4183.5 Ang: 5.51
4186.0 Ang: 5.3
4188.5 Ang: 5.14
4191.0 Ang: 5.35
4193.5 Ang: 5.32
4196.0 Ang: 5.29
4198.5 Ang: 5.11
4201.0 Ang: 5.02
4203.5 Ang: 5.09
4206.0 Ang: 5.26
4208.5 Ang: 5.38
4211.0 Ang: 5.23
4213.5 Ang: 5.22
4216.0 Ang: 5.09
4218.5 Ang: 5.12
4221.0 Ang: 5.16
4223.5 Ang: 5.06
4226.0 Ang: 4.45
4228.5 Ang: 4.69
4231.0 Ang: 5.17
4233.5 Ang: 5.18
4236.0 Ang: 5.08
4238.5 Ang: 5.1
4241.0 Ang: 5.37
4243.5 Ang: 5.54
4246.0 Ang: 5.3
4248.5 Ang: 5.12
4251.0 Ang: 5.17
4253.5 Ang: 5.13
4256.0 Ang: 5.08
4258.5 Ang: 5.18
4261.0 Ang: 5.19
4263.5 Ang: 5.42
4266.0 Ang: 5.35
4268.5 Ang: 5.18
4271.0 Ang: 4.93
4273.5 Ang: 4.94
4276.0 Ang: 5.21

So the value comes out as 18.4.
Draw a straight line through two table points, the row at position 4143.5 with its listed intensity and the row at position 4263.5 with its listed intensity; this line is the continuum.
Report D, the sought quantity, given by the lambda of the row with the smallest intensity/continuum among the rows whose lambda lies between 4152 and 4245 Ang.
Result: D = 4226.0 Ang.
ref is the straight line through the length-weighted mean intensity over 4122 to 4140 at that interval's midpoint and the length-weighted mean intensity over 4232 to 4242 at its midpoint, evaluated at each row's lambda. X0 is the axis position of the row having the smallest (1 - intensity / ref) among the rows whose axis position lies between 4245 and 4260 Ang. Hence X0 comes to 4246.0 Ang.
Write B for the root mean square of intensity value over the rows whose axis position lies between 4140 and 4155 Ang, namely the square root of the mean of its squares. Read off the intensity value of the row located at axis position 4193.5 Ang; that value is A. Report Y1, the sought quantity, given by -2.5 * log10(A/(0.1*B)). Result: -2.52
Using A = 5.32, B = 5.21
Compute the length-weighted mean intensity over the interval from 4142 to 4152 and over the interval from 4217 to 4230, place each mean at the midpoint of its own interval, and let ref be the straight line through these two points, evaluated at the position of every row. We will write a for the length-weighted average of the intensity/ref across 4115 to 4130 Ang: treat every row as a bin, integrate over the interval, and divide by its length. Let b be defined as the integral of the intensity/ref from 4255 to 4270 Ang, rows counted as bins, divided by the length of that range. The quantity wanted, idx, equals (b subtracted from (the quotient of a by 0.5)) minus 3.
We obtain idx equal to -2.12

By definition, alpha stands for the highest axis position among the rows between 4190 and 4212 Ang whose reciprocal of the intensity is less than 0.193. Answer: 4211.0 Ang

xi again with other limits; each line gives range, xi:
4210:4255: 17.9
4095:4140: 17.7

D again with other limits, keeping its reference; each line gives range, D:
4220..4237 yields 4226.0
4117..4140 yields 4133.5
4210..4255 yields 4226.0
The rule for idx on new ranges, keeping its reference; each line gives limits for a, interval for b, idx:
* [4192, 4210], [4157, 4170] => -1.96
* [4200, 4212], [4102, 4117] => -1.82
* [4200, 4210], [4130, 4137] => -1.91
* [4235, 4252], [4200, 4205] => -1.84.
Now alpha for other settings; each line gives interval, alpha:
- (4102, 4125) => 4123.5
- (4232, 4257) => 4246.0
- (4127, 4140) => 4138.5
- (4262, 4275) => 4266.0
